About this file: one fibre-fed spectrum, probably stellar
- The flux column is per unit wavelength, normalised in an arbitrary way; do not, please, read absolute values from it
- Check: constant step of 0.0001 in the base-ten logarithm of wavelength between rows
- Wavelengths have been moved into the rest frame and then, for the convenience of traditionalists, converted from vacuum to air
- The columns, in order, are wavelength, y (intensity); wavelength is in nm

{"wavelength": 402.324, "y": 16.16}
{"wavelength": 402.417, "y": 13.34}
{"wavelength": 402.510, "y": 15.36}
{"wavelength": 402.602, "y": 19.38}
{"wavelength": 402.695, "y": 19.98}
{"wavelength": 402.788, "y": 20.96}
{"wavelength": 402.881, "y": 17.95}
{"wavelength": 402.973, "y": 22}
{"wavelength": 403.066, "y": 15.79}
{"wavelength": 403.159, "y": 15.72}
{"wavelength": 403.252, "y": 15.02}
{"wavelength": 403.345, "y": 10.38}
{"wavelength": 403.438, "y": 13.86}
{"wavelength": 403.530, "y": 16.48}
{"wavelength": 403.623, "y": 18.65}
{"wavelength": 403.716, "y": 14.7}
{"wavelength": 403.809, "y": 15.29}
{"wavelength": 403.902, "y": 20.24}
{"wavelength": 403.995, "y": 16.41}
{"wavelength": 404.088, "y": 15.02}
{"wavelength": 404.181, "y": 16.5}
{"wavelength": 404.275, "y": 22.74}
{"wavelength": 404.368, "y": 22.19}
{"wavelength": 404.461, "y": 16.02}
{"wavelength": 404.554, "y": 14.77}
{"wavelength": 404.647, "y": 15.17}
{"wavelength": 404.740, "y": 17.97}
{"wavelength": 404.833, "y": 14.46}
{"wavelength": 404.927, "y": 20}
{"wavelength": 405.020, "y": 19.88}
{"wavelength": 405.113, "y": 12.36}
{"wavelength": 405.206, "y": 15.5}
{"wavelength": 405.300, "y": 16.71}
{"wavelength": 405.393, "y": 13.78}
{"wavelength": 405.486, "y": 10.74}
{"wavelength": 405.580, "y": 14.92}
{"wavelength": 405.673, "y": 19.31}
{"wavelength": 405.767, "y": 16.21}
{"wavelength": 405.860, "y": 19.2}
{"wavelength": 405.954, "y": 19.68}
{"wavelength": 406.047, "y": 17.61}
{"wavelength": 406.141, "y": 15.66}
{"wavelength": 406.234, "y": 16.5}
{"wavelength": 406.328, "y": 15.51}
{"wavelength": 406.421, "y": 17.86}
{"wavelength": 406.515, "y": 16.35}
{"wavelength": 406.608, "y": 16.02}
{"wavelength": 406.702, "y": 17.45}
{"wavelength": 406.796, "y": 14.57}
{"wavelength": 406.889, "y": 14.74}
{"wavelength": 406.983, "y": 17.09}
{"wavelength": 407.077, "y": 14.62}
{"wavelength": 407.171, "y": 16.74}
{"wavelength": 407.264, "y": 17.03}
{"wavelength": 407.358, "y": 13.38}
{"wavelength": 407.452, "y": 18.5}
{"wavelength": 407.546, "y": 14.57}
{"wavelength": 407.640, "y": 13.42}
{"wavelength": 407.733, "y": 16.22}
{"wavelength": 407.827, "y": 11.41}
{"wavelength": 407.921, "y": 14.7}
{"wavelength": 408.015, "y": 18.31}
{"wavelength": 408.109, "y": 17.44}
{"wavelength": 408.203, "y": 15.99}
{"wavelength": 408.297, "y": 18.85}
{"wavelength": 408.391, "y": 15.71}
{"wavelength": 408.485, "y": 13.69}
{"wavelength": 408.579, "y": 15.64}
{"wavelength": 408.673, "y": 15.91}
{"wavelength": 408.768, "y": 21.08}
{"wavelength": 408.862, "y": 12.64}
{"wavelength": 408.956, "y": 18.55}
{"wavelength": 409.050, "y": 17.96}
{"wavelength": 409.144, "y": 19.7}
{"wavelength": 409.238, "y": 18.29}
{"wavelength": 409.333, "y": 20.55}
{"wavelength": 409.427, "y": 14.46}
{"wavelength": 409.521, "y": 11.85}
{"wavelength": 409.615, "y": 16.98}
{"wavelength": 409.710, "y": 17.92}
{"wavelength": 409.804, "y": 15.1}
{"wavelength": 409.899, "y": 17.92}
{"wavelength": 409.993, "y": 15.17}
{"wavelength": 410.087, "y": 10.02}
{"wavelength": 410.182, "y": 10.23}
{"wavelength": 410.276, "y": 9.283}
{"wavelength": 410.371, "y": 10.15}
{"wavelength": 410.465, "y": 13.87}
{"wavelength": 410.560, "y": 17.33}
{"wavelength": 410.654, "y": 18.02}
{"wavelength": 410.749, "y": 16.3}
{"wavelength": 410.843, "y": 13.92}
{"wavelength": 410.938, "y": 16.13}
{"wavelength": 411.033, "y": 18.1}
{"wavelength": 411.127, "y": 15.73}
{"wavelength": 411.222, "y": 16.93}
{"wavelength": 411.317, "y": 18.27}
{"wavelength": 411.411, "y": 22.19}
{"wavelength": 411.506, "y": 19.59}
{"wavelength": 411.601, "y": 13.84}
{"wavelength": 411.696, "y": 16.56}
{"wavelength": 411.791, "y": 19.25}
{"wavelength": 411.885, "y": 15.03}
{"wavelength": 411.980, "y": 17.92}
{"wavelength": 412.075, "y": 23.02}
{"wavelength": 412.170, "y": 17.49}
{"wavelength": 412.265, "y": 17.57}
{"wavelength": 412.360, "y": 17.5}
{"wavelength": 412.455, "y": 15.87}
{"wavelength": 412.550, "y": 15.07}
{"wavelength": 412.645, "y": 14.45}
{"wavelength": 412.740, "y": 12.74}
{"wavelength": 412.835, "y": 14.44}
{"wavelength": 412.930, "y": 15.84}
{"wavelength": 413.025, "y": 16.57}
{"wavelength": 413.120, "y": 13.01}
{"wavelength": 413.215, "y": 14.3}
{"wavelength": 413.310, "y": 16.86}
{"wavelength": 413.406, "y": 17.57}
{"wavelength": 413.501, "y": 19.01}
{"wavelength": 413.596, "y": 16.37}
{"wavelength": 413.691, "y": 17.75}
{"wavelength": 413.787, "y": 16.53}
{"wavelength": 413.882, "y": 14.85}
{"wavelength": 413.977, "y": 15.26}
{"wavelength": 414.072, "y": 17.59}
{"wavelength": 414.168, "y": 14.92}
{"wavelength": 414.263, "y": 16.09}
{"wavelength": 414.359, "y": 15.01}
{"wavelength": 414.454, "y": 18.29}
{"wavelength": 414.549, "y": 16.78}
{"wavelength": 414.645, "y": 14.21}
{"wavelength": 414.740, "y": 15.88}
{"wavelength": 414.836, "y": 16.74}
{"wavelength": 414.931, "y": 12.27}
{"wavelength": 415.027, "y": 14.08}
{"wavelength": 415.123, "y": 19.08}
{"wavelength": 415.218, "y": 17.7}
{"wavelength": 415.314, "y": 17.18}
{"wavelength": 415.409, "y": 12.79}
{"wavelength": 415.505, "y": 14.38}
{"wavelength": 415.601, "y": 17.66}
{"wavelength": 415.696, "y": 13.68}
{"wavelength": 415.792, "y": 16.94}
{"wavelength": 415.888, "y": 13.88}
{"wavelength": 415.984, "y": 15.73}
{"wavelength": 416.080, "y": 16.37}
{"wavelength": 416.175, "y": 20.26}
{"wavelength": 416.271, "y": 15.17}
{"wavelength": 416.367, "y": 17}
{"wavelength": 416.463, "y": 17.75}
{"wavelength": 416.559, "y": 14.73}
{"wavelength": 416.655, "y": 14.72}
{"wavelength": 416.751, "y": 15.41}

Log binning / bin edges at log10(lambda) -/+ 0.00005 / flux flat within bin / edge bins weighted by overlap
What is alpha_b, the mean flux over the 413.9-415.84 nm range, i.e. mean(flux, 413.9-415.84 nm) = 15.8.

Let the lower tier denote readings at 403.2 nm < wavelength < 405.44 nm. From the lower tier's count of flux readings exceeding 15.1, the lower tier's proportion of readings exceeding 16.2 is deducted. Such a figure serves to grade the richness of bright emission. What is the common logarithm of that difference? 1.16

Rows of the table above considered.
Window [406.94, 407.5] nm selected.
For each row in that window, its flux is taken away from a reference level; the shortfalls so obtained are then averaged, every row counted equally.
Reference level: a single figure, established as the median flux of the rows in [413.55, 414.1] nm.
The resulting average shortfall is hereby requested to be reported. 0.2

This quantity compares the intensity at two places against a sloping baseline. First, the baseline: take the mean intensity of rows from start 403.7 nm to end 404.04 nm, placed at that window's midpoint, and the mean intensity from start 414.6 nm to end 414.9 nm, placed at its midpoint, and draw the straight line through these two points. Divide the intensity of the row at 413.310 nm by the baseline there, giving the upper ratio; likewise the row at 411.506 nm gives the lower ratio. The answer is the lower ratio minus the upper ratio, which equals 0.16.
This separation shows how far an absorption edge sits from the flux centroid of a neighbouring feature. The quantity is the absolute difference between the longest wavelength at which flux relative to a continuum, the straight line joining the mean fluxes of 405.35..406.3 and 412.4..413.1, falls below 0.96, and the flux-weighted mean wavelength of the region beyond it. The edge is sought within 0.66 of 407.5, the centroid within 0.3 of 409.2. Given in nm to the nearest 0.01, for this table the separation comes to 1.26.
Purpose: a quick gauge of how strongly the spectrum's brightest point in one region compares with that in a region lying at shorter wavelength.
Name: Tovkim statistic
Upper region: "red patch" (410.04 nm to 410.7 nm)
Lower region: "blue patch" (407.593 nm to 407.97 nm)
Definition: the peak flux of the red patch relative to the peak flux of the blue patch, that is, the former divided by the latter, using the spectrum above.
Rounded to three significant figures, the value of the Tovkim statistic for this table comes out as 1.11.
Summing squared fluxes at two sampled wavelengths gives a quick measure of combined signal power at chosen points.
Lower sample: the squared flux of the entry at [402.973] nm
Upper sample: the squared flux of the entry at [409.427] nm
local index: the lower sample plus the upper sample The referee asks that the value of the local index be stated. 693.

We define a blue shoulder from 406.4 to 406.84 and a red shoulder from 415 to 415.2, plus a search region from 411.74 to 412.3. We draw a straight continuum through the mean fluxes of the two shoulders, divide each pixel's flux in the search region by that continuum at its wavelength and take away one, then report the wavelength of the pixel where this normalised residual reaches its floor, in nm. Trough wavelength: 411.885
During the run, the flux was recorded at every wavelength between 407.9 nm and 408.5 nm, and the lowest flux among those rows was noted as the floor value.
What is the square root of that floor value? 3.70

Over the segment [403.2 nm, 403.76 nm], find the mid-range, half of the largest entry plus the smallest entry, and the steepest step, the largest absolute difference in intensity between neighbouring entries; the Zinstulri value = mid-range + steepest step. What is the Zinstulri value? 19.2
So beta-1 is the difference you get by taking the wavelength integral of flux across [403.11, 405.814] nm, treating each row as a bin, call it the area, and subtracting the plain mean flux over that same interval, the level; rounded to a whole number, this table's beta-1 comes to 28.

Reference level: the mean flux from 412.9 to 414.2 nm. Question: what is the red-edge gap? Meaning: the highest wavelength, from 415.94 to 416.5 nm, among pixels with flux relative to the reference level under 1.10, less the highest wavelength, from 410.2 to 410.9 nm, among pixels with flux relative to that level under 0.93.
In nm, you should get 5.62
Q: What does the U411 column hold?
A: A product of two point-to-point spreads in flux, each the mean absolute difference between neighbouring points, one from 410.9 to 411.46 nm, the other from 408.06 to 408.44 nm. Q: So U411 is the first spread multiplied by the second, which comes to 5.4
